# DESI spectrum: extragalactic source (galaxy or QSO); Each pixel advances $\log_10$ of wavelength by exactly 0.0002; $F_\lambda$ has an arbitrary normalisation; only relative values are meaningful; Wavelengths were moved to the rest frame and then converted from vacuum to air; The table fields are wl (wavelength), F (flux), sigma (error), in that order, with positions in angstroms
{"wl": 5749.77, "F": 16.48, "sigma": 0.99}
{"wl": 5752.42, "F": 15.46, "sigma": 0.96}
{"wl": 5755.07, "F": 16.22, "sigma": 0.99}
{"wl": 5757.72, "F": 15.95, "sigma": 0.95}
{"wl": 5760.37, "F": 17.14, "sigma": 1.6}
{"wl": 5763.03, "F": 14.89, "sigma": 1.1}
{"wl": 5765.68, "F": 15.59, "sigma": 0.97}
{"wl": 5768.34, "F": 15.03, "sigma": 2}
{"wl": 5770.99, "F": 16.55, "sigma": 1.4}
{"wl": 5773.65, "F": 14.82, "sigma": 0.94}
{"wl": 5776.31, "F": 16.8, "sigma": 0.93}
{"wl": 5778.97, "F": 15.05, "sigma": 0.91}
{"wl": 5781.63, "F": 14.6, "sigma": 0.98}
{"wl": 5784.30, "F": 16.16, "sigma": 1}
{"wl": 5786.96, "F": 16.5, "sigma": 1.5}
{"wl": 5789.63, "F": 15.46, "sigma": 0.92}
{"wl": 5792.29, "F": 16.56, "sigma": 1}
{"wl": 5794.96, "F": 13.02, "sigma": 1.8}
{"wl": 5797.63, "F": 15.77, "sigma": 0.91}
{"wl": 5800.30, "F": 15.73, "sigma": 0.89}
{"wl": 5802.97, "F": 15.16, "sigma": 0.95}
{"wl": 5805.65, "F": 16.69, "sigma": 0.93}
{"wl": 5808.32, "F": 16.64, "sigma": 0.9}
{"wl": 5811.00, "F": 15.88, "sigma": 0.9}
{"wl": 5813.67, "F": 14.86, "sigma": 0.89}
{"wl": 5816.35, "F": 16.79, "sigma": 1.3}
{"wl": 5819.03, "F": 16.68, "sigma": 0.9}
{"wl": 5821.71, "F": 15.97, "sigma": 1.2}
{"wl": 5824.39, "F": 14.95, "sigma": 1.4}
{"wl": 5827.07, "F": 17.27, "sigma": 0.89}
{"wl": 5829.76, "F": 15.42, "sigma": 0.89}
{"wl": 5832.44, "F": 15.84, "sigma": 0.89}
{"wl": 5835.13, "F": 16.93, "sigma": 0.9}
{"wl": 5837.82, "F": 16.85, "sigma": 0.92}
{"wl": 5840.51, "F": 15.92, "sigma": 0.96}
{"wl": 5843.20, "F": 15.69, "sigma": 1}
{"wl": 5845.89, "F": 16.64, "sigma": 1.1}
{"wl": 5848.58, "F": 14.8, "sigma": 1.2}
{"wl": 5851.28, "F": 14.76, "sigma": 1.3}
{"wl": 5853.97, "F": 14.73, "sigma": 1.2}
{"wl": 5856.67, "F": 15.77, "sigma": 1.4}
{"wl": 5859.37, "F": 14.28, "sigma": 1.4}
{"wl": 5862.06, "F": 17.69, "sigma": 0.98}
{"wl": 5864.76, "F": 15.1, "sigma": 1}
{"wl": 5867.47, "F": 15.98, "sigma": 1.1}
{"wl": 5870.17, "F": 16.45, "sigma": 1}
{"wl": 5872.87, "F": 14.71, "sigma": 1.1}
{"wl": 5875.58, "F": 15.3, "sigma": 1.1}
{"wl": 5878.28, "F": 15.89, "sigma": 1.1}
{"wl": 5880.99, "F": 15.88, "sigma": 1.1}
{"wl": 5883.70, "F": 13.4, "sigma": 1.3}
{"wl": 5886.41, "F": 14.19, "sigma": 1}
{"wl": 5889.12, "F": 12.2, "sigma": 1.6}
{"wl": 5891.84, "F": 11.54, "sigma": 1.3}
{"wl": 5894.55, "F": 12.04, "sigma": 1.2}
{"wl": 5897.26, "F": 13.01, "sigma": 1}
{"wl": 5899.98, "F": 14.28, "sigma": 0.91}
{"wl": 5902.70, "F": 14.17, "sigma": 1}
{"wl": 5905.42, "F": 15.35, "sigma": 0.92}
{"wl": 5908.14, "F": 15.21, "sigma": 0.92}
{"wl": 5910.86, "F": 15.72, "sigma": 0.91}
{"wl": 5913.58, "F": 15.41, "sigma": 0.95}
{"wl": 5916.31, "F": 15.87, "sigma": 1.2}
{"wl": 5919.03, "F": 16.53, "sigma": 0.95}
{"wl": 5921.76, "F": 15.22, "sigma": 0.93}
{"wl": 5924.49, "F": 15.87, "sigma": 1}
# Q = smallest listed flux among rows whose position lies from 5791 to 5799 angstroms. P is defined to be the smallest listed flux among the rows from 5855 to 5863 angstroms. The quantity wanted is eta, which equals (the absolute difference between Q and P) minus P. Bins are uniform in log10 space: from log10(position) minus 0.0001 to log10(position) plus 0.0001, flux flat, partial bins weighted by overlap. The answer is -13.0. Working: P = 14.28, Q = 13.02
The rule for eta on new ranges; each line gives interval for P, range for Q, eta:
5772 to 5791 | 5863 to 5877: -14.5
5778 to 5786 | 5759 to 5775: -14.4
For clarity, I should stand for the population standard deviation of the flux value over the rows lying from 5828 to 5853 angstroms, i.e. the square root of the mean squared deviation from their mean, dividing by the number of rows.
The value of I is 0.77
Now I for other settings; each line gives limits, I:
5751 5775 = 0.75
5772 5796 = 1.15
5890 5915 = 1.46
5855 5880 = 0.95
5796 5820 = 0.68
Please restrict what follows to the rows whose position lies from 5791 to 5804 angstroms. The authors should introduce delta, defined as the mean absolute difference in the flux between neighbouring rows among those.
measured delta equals 1.7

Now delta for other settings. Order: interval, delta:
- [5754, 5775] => 1.2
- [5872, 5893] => 1.0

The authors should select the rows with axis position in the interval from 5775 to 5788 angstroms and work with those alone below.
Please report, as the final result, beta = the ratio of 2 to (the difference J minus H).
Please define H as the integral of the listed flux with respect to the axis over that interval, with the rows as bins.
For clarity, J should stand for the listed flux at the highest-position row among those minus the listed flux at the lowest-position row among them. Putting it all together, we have -0.0097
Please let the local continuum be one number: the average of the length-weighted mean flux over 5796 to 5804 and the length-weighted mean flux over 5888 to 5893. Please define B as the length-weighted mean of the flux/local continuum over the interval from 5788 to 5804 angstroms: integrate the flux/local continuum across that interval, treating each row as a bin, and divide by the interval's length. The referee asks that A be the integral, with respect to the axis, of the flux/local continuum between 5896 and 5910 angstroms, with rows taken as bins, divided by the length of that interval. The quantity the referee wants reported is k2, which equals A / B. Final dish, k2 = 0.94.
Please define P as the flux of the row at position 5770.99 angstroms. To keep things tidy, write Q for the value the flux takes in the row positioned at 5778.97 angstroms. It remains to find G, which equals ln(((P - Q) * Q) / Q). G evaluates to 0.41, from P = 16.55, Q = 15.05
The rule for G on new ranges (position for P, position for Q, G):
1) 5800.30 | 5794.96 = 1.00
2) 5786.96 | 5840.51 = -0.54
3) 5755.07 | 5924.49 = -1.05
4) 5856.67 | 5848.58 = -0.03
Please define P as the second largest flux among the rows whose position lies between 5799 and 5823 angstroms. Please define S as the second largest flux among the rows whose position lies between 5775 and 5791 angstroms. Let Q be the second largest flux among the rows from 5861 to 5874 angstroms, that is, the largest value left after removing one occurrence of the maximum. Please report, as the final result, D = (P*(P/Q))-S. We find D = 0.4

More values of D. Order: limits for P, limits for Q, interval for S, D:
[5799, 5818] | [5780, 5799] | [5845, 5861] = 1.1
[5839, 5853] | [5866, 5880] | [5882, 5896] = 2.5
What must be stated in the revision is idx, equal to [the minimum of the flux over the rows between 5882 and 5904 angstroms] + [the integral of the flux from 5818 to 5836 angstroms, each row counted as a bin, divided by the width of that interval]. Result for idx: 27.7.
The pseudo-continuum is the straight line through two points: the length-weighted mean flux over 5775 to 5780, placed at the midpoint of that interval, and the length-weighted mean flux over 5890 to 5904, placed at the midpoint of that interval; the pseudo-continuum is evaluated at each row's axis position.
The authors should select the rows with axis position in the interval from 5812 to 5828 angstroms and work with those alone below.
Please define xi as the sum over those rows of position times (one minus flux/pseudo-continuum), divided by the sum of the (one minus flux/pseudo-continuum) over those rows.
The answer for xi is 5821.9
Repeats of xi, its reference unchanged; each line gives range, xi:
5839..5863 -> 5852.4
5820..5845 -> 5833.8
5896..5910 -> 5904.8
